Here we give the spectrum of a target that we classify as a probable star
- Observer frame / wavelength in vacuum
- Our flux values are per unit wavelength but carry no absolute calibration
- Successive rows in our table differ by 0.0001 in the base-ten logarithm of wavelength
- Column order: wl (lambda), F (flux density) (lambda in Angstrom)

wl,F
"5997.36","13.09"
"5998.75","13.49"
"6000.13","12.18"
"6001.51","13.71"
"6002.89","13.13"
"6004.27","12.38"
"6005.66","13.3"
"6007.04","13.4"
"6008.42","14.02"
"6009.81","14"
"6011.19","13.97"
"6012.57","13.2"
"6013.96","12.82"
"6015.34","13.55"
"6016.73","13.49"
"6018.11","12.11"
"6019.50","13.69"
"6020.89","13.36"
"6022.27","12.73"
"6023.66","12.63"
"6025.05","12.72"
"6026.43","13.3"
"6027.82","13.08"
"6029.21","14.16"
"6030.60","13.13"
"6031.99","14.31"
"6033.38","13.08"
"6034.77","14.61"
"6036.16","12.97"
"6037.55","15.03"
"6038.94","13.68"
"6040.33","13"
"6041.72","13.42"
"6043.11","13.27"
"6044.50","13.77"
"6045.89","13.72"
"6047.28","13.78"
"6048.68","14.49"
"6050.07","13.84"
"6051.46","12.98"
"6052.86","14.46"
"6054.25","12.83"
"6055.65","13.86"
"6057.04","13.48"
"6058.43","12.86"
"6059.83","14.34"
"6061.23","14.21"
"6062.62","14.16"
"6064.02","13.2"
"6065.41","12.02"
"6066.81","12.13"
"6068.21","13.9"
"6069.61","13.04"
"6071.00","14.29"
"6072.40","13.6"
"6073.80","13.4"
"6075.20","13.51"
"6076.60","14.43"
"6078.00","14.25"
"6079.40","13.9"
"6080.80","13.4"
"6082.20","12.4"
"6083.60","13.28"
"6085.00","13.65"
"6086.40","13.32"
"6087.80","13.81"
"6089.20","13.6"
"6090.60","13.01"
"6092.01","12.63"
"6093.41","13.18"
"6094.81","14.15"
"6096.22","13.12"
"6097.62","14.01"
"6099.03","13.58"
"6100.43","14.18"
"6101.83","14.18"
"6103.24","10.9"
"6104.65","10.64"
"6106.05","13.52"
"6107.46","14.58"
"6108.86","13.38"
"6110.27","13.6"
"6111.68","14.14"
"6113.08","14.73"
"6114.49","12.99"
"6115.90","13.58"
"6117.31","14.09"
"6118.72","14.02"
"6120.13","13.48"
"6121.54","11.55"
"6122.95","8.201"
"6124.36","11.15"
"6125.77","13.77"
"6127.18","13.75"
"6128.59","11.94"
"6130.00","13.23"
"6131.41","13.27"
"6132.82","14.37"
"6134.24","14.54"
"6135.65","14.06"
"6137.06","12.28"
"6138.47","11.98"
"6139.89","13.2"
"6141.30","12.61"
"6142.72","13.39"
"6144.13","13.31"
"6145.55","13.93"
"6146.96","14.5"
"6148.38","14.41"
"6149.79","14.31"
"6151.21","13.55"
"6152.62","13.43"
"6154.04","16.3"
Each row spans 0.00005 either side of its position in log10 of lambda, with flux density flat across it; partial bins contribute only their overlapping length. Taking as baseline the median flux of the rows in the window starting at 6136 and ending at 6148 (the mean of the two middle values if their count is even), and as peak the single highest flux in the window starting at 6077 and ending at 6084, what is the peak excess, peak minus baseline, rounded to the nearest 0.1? 1.0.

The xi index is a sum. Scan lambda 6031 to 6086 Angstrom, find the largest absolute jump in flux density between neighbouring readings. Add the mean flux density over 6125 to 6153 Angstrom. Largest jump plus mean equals 15.6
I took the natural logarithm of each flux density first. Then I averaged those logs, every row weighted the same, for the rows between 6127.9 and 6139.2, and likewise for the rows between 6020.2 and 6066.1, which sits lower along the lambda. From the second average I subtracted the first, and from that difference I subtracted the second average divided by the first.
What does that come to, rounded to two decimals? -0.98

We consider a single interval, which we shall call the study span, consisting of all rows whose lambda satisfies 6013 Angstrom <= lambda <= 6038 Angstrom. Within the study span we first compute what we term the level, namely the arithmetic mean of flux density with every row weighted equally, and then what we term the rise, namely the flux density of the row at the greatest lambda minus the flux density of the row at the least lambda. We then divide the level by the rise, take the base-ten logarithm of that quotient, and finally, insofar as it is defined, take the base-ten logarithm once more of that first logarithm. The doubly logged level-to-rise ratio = -0.1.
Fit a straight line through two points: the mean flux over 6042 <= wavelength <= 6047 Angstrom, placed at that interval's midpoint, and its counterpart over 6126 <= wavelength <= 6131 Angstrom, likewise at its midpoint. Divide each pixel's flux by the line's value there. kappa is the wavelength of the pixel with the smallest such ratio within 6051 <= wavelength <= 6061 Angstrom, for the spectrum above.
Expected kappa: 6054.25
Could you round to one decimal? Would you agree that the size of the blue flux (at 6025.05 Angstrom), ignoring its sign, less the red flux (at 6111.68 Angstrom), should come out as -1.4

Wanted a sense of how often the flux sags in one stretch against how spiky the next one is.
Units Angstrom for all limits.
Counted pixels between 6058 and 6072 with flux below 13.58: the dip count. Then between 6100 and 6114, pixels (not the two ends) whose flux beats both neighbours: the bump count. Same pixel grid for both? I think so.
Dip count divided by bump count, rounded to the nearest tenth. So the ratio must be 5.0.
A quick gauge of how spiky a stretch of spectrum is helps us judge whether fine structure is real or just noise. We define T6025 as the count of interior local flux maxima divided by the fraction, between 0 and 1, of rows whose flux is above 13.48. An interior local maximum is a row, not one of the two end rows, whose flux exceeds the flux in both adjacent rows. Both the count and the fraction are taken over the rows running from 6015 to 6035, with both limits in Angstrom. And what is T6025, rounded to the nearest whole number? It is 10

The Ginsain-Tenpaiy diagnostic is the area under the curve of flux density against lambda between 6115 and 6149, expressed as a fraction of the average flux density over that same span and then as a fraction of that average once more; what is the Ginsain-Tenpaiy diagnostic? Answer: 2.59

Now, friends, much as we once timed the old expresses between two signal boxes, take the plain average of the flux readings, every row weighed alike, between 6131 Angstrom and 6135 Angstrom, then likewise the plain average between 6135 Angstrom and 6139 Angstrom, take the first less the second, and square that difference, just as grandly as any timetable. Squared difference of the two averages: 1.7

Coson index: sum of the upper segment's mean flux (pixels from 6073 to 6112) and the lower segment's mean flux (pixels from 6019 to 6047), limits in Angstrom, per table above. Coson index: 26.9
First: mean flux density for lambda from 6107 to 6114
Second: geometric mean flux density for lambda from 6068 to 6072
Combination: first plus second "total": 27.8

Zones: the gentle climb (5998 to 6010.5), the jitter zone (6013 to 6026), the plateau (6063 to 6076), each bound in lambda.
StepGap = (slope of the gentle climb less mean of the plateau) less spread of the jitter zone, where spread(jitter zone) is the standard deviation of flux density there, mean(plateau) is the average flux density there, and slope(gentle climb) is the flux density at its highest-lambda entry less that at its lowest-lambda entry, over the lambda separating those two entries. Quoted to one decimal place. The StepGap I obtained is -13.7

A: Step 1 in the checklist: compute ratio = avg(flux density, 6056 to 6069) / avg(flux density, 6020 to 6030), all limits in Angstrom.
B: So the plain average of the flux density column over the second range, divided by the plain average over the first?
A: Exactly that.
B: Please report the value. 1.017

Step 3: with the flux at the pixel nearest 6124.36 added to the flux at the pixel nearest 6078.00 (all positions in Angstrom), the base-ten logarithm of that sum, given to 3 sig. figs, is 1.40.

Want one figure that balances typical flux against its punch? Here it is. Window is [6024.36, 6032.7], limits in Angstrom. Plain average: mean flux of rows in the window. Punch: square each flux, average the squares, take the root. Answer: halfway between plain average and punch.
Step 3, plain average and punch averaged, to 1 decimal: 13.5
